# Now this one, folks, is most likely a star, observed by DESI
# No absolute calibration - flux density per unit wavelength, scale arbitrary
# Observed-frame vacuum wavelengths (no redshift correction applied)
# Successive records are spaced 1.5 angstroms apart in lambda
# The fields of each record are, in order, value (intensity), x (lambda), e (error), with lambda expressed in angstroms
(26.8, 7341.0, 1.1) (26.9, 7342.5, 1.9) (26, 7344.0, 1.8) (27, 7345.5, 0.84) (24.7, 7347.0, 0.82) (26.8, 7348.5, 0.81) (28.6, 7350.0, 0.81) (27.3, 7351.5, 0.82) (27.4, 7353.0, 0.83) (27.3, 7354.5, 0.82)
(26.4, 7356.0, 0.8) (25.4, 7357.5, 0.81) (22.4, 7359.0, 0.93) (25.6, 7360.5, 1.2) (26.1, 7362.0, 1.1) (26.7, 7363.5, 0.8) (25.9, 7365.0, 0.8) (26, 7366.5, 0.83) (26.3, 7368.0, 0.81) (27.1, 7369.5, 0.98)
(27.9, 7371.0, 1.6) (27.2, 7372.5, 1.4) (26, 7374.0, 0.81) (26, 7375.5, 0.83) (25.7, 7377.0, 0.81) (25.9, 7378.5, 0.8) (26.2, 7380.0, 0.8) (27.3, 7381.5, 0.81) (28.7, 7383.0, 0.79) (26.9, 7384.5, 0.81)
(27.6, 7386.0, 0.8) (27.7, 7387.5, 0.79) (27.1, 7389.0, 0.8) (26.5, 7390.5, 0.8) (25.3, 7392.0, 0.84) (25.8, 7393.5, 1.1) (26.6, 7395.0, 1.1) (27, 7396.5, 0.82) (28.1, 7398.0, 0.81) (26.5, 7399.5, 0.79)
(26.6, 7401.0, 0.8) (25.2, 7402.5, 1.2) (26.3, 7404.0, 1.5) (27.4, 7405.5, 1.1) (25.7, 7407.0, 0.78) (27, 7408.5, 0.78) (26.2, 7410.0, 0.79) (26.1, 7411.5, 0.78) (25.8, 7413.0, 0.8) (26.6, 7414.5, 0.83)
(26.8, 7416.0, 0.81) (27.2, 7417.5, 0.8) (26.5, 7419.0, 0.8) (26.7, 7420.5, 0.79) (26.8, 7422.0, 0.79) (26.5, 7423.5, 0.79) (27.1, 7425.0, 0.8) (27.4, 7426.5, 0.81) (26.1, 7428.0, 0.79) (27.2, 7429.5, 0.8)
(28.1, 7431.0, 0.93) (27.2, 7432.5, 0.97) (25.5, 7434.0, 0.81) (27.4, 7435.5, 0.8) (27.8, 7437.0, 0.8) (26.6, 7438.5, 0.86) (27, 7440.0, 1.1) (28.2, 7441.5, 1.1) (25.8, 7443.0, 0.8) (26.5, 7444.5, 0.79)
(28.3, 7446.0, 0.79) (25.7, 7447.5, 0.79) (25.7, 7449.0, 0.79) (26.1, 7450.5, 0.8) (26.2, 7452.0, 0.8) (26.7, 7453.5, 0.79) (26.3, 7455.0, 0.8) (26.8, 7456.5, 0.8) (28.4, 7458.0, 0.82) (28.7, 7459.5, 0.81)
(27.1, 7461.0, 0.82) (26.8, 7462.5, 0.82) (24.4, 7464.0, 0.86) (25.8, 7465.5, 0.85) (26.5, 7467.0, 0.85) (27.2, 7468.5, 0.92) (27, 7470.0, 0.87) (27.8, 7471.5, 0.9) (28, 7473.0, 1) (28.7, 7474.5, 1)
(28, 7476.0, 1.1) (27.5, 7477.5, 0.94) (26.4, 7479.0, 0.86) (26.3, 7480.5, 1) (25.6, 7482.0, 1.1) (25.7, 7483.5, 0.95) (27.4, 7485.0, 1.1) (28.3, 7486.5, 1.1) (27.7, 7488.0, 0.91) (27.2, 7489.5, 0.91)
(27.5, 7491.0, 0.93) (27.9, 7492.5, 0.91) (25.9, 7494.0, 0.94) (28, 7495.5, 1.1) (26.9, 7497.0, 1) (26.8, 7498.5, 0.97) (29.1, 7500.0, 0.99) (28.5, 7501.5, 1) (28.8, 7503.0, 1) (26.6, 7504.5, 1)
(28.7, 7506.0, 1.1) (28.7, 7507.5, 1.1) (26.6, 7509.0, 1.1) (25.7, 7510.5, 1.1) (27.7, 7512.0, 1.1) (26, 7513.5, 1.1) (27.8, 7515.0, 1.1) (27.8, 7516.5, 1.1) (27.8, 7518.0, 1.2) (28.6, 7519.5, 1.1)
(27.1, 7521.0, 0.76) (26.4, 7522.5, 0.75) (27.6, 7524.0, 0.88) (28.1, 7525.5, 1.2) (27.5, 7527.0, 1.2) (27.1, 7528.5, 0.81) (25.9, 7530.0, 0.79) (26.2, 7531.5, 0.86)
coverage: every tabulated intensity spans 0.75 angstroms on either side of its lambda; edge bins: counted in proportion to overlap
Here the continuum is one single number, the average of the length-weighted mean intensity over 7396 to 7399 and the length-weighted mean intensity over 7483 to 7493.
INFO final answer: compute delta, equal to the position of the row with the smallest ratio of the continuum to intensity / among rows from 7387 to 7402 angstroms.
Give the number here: 7398.0 angstroms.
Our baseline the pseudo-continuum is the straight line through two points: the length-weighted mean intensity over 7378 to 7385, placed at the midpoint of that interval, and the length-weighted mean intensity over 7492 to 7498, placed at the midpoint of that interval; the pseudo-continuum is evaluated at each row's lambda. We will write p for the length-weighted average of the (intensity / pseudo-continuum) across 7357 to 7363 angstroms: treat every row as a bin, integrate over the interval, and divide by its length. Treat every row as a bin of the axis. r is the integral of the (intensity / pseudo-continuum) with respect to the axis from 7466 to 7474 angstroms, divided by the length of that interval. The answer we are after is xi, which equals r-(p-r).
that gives 1.09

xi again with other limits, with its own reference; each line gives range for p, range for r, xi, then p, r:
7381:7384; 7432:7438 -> 0.96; 1.03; 0.995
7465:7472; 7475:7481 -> 1.01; 0.99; 1.001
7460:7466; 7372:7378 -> 0.97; 0.96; 0.968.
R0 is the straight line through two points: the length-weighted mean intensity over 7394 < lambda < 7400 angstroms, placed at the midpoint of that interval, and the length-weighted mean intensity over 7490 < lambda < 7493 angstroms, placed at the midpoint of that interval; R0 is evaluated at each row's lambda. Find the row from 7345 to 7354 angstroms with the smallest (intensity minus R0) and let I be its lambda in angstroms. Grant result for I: 7347.0 angstroms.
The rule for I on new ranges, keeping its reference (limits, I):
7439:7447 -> 7443.0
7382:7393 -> 7392.0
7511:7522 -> 7513.5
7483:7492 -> 7483.5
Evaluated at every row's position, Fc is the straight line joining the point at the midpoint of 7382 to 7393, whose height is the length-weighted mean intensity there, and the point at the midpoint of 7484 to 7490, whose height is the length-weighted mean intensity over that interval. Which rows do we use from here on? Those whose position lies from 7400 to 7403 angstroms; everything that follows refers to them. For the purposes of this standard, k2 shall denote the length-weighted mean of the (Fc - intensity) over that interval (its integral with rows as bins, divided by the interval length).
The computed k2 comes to 1.15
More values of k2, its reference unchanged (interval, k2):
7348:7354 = -0.64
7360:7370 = 0.74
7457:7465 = 0.43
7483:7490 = 0.27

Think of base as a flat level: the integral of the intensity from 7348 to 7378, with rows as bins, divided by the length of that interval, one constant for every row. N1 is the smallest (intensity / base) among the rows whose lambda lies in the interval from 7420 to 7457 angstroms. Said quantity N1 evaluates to 0.966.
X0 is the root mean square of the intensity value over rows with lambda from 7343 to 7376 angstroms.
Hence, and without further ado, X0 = 26.4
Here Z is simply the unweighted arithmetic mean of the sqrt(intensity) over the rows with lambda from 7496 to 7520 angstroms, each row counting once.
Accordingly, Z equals 5.256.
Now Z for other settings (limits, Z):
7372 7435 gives 5.164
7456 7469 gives 5.181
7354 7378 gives 5.110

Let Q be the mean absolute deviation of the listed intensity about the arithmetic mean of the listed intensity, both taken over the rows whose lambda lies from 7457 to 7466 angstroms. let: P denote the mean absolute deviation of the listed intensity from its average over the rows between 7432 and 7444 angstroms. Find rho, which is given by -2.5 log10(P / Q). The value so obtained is 0.54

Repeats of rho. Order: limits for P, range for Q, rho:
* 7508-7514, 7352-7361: 0.74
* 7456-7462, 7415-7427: -1.18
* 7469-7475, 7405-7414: 0.17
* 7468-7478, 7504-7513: 0.94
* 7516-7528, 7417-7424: -0.87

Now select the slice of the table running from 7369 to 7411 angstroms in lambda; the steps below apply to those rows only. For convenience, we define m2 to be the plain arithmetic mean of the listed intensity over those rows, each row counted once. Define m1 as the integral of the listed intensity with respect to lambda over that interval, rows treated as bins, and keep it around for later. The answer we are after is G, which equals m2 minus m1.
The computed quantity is -1094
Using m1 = 1121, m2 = 26.7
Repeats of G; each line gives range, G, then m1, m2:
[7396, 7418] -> -558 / 584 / 26.6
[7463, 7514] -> -1360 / 1388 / 27.2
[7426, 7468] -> -1099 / 1125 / 26.8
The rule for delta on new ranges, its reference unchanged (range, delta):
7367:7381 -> 7371.0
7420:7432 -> 7431.0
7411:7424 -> 7417.5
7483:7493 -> 7486.5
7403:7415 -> 7405.5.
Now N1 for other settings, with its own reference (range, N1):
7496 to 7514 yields 0.974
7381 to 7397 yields 0.958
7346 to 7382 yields 0.849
